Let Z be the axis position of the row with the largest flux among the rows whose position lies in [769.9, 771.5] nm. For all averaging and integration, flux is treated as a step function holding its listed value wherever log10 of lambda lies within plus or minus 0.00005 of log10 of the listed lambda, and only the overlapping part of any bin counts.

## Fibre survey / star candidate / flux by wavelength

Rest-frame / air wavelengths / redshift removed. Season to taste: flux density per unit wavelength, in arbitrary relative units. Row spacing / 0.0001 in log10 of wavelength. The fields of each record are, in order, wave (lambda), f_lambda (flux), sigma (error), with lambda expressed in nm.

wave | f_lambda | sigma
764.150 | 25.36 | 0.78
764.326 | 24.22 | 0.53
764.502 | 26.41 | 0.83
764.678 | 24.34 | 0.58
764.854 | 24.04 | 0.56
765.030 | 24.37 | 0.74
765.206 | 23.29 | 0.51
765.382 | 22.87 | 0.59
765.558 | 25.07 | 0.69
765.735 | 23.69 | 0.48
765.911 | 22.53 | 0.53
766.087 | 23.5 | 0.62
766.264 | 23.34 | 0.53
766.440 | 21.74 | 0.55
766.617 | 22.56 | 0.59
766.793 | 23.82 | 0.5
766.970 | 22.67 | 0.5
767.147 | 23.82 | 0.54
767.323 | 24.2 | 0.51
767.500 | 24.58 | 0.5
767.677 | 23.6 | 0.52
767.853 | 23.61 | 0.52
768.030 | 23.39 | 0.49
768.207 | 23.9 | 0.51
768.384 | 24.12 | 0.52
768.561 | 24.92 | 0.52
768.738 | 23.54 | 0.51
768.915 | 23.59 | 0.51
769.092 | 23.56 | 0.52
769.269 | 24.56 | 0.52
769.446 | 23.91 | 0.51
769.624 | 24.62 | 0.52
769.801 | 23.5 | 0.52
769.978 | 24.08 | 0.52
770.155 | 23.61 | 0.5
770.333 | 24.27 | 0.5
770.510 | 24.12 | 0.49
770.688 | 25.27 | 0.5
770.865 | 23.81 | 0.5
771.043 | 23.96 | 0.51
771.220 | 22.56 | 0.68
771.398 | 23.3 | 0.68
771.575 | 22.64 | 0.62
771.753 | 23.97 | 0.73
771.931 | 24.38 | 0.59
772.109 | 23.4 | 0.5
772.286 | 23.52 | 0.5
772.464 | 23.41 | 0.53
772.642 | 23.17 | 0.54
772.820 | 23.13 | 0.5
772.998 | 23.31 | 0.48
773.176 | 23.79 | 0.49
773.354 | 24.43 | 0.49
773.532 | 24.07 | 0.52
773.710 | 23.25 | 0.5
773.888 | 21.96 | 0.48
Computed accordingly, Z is 770.688 nm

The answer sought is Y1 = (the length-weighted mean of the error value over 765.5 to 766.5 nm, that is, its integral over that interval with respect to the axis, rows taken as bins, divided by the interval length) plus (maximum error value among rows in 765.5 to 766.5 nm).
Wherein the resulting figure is 1.25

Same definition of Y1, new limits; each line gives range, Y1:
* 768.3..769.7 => 1.04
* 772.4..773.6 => 1.05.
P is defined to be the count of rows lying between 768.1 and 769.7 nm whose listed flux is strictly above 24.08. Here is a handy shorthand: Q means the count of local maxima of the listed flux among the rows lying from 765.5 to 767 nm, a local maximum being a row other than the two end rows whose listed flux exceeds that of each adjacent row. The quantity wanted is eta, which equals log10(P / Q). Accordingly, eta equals 0.30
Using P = 4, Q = 2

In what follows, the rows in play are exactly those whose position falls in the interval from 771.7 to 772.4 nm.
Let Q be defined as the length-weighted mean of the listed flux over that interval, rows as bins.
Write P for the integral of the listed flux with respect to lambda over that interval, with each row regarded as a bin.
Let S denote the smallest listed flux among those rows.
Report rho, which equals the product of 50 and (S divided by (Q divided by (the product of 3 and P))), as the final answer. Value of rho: 2457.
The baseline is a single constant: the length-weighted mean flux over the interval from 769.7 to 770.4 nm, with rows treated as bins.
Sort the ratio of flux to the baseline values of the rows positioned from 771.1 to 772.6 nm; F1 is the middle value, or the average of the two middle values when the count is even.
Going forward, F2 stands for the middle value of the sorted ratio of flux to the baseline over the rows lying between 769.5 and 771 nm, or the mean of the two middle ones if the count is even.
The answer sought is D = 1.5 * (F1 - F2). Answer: -0.044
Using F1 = 0.98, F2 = 1.01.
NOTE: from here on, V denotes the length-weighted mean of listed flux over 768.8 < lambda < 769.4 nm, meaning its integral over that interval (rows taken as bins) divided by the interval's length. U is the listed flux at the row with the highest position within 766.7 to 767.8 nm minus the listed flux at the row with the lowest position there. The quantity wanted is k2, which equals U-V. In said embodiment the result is -24.1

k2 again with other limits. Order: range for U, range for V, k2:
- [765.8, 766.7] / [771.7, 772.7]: -23.6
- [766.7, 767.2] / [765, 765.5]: -23.5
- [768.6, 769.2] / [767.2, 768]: -23.9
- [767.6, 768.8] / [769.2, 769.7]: -24.4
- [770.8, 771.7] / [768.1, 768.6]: -25.4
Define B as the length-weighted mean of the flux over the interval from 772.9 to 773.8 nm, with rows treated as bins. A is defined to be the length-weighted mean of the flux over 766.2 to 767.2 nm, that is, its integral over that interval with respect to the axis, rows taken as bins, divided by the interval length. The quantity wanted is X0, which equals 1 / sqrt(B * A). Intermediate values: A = 22.9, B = 23.8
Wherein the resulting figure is 0.0428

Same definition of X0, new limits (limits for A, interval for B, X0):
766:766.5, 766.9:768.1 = 0.0429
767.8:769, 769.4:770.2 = 0.0418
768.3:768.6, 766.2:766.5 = 0.0425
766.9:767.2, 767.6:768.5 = 0.0426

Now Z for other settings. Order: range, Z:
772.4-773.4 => 773.354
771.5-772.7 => 771.931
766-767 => 766.793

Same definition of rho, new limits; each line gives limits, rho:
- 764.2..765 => 2885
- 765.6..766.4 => 2704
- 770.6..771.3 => 2369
